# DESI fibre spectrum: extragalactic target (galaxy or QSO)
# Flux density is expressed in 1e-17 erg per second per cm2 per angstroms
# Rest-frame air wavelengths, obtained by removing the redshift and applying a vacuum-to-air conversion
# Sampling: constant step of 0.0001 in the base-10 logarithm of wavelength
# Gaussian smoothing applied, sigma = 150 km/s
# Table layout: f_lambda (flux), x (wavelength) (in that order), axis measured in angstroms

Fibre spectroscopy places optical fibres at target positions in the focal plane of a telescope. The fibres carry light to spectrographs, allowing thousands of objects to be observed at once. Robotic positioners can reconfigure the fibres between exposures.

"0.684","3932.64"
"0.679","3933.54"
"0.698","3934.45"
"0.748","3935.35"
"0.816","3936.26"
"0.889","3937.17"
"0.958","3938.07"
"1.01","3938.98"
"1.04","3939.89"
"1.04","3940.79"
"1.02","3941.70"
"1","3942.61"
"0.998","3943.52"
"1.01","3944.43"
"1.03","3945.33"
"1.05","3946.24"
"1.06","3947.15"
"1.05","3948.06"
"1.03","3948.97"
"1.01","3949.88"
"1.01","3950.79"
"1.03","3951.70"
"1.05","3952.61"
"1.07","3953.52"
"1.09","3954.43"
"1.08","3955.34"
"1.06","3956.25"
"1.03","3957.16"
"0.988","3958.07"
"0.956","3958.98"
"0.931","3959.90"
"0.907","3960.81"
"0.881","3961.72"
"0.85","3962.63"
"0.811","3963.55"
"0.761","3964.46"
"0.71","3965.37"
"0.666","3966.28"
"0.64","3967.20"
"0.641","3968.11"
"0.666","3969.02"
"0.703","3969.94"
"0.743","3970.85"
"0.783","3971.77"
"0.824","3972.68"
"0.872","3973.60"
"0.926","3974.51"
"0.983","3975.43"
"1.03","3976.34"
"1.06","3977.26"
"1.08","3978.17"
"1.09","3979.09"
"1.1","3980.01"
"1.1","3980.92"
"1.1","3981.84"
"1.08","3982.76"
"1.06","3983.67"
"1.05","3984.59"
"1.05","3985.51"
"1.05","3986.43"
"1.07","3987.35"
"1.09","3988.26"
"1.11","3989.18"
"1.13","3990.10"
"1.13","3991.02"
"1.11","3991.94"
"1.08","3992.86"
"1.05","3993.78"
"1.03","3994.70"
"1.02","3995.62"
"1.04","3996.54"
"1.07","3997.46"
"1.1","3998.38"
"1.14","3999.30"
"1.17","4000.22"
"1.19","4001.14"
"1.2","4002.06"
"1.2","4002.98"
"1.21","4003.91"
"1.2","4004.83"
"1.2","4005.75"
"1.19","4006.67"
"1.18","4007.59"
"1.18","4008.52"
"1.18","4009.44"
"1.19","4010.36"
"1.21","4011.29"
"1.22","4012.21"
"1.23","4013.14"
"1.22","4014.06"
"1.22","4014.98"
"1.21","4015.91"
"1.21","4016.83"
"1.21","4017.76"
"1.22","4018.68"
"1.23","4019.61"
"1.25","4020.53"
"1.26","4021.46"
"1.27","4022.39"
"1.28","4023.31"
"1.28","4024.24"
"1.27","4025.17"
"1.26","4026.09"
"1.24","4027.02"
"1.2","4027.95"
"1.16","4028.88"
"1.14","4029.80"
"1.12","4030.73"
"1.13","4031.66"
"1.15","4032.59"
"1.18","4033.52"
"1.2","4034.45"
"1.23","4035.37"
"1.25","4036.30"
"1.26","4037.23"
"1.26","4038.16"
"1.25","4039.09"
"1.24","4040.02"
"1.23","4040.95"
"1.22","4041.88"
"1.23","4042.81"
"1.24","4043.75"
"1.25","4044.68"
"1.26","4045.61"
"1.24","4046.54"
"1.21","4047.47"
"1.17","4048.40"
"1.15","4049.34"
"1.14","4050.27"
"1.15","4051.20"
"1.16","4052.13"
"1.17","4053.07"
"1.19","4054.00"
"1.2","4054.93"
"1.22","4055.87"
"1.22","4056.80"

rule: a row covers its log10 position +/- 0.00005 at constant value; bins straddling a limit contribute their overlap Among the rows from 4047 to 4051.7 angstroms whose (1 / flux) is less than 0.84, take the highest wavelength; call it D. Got 4047.47 angstroms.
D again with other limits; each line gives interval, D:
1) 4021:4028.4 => 4027.95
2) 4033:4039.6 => 4039.09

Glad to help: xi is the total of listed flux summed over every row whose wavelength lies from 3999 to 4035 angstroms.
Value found 47.0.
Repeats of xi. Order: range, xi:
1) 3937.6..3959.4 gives 24.7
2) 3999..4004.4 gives 7.1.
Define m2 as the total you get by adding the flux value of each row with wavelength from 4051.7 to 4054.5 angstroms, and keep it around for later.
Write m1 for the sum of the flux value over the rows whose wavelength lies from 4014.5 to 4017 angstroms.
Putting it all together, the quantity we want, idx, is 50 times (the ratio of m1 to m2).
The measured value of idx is 52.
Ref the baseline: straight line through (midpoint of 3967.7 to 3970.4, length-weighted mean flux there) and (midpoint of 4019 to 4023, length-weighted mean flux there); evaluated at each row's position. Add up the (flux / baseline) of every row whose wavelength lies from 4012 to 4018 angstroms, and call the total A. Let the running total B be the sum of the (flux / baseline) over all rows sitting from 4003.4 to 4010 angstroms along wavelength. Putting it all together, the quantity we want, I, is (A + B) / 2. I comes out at 7.4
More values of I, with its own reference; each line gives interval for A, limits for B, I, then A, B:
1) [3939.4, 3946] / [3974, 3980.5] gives 14.3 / 19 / 10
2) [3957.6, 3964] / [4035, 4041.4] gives 8.5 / 11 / 6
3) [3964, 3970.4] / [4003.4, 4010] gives 7.5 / 7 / 8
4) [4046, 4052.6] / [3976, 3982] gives 7.4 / 5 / 10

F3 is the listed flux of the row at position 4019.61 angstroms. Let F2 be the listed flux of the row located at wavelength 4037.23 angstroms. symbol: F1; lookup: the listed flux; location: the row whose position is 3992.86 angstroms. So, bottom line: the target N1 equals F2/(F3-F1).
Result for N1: 8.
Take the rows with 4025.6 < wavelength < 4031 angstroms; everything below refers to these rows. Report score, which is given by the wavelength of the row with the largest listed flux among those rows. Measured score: 4026.09 angstroms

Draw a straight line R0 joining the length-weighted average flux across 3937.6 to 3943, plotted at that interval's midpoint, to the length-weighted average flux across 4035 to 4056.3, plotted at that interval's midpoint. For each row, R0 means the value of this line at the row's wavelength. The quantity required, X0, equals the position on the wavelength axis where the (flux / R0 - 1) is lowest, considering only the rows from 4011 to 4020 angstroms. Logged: 4017.76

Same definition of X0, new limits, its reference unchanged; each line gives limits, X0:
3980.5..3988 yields 3986.43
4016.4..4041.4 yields 4030.73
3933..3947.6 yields 3933.54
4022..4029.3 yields 4028.88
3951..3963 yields 3962.63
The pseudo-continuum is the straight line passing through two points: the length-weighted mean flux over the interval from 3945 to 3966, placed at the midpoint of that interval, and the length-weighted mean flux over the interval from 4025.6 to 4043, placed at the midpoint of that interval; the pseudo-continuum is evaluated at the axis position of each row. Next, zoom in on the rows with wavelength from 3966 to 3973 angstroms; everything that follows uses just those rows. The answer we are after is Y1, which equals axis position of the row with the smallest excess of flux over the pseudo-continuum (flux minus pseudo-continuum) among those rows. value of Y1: 3968.11 angstroms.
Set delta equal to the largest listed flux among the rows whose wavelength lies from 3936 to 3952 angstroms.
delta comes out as 1.06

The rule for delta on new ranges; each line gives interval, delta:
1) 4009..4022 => 1.26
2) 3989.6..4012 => 1.21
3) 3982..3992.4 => 1.13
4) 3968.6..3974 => 0.872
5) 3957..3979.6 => 1.09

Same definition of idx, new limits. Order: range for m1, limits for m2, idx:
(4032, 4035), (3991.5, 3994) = 54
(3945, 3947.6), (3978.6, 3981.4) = 48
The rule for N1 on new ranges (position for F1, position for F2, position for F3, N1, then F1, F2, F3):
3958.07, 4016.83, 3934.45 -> -4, 0.988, 1.21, 0.698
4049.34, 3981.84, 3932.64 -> -2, 1.15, 1.1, 0.684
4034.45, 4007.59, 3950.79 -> -6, 1.2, 1.18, 1.01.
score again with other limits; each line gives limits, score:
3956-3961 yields 3956.25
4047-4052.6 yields 4047.47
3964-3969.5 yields 3964.46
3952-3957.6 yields 3954.43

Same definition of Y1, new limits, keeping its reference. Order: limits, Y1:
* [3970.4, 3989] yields 3970.85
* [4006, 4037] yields 4030.73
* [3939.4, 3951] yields 3950.79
